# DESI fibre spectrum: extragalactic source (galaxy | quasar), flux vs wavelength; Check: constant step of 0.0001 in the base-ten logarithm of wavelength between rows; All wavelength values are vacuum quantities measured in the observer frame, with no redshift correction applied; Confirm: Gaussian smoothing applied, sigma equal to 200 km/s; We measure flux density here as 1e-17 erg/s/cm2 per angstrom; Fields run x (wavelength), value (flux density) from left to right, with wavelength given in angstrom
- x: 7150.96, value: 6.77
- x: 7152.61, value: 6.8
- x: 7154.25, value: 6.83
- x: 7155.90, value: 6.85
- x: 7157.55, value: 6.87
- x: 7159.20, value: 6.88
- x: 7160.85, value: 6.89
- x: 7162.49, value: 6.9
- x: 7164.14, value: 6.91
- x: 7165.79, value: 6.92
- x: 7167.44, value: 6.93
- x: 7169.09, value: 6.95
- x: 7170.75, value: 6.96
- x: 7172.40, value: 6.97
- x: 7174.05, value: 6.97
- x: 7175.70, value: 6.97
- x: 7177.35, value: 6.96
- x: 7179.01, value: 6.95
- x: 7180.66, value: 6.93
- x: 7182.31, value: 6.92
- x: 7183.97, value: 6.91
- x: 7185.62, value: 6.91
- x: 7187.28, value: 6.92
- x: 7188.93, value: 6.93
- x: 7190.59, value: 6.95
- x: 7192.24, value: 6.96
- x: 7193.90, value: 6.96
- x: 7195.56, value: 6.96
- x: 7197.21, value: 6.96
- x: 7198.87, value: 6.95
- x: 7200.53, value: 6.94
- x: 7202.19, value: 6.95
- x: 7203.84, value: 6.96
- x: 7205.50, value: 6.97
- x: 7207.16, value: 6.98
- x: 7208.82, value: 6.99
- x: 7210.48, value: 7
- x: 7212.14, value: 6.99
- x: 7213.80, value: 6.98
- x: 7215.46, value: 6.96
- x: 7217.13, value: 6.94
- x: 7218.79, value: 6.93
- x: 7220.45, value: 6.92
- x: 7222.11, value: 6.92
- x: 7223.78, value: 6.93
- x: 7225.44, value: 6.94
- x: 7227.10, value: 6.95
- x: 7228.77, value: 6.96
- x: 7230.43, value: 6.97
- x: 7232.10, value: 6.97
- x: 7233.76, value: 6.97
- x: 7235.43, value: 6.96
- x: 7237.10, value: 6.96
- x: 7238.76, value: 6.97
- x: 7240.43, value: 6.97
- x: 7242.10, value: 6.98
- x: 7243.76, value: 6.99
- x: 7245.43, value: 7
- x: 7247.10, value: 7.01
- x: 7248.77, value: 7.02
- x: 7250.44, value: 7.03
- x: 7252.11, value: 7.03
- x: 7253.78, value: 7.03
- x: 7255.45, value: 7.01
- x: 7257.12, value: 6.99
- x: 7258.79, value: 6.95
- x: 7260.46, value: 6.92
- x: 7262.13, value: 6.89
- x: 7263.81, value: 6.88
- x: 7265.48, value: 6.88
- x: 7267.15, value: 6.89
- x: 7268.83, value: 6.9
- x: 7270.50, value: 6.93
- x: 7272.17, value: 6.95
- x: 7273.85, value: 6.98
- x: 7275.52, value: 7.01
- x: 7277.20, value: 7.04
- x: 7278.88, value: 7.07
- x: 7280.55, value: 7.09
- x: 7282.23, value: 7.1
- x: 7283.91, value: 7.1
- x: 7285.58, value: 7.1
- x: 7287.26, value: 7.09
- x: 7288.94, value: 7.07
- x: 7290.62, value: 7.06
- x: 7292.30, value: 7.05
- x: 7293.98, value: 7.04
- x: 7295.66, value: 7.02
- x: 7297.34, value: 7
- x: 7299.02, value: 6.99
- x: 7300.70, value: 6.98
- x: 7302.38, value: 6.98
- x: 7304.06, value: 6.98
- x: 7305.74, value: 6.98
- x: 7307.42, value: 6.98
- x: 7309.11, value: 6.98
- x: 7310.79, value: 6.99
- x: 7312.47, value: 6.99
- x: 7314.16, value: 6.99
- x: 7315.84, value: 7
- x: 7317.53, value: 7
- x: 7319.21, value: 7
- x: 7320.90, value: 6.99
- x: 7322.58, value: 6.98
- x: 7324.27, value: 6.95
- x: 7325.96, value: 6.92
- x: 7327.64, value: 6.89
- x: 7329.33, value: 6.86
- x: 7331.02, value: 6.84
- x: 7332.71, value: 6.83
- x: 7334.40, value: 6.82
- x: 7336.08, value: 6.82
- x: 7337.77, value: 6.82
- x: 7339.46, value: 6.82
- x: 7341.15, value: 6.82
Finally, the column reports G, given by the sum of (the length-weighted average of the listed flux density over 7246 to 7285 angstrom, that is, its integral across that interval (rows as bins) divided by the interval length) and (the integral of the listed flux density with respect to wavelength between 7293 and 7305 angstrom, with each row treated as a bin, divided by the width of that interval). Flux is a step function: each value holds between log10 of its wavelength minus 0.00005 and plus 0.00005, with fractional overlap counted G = 14.0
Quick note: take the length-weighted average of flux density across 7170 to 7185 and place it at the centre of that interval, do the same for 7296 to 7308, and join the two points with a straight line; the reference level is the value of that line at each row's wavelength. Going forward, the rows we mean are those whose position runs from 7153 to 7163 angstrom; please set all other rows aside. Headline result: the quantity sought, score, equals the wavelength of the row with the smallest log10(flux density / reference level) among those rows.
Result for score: 7154.25 angstrom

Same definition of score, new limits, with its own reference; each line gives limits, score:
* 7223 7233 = 7223.78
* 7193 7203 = 7200.53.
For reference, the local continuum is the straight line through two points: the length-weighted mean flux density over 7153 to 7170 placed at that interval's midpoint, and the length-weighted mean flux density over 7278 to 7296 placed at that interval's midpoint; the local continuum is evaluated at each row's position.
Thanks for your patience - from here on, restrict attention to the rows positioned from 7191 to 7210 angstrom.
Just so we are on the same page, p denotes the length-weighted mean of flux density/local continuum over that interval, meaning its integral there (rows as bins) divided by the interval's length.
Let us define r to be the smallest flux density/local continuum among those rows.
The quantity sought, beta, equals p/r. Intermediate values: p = 1.00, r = 0.999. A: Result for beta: 1.00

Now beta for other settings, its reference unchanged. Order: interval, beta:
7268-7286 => 1.02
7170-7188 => 1.01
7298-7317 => 1.00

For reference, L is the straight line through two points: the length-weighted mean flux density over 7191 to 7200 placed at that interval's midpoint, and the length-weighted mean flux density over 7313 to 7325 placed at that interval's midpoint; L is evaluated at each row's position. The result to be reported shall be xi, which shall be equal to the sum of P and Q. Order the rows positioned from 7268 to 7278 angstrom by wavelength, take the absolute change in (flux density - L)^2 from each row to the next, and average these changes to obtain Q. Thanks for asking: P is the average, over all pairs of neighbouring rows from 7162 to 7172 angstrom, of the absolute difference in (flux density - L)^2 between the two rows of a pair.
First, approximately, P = 0.0005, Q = 0.0019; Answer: 0.0024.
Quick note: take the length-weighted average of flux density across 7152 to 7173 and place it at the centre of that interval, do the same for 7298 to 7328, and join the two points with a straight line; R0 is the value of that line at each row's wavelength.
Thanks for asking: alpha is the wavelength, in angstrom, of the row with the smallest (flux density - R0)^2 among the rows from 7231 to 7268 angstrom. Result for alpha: 7258.79 angstrom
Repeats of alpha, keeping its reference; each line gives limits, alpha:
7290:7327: 7309.11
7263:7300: 7272.17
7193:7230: 7223.78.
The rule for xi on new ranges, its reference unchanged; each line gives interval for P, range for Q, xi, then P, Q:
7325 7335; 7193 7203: 0.0049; 0.0048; 0.0001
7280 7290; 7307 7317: 0.0019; 0.0018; 0.0001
